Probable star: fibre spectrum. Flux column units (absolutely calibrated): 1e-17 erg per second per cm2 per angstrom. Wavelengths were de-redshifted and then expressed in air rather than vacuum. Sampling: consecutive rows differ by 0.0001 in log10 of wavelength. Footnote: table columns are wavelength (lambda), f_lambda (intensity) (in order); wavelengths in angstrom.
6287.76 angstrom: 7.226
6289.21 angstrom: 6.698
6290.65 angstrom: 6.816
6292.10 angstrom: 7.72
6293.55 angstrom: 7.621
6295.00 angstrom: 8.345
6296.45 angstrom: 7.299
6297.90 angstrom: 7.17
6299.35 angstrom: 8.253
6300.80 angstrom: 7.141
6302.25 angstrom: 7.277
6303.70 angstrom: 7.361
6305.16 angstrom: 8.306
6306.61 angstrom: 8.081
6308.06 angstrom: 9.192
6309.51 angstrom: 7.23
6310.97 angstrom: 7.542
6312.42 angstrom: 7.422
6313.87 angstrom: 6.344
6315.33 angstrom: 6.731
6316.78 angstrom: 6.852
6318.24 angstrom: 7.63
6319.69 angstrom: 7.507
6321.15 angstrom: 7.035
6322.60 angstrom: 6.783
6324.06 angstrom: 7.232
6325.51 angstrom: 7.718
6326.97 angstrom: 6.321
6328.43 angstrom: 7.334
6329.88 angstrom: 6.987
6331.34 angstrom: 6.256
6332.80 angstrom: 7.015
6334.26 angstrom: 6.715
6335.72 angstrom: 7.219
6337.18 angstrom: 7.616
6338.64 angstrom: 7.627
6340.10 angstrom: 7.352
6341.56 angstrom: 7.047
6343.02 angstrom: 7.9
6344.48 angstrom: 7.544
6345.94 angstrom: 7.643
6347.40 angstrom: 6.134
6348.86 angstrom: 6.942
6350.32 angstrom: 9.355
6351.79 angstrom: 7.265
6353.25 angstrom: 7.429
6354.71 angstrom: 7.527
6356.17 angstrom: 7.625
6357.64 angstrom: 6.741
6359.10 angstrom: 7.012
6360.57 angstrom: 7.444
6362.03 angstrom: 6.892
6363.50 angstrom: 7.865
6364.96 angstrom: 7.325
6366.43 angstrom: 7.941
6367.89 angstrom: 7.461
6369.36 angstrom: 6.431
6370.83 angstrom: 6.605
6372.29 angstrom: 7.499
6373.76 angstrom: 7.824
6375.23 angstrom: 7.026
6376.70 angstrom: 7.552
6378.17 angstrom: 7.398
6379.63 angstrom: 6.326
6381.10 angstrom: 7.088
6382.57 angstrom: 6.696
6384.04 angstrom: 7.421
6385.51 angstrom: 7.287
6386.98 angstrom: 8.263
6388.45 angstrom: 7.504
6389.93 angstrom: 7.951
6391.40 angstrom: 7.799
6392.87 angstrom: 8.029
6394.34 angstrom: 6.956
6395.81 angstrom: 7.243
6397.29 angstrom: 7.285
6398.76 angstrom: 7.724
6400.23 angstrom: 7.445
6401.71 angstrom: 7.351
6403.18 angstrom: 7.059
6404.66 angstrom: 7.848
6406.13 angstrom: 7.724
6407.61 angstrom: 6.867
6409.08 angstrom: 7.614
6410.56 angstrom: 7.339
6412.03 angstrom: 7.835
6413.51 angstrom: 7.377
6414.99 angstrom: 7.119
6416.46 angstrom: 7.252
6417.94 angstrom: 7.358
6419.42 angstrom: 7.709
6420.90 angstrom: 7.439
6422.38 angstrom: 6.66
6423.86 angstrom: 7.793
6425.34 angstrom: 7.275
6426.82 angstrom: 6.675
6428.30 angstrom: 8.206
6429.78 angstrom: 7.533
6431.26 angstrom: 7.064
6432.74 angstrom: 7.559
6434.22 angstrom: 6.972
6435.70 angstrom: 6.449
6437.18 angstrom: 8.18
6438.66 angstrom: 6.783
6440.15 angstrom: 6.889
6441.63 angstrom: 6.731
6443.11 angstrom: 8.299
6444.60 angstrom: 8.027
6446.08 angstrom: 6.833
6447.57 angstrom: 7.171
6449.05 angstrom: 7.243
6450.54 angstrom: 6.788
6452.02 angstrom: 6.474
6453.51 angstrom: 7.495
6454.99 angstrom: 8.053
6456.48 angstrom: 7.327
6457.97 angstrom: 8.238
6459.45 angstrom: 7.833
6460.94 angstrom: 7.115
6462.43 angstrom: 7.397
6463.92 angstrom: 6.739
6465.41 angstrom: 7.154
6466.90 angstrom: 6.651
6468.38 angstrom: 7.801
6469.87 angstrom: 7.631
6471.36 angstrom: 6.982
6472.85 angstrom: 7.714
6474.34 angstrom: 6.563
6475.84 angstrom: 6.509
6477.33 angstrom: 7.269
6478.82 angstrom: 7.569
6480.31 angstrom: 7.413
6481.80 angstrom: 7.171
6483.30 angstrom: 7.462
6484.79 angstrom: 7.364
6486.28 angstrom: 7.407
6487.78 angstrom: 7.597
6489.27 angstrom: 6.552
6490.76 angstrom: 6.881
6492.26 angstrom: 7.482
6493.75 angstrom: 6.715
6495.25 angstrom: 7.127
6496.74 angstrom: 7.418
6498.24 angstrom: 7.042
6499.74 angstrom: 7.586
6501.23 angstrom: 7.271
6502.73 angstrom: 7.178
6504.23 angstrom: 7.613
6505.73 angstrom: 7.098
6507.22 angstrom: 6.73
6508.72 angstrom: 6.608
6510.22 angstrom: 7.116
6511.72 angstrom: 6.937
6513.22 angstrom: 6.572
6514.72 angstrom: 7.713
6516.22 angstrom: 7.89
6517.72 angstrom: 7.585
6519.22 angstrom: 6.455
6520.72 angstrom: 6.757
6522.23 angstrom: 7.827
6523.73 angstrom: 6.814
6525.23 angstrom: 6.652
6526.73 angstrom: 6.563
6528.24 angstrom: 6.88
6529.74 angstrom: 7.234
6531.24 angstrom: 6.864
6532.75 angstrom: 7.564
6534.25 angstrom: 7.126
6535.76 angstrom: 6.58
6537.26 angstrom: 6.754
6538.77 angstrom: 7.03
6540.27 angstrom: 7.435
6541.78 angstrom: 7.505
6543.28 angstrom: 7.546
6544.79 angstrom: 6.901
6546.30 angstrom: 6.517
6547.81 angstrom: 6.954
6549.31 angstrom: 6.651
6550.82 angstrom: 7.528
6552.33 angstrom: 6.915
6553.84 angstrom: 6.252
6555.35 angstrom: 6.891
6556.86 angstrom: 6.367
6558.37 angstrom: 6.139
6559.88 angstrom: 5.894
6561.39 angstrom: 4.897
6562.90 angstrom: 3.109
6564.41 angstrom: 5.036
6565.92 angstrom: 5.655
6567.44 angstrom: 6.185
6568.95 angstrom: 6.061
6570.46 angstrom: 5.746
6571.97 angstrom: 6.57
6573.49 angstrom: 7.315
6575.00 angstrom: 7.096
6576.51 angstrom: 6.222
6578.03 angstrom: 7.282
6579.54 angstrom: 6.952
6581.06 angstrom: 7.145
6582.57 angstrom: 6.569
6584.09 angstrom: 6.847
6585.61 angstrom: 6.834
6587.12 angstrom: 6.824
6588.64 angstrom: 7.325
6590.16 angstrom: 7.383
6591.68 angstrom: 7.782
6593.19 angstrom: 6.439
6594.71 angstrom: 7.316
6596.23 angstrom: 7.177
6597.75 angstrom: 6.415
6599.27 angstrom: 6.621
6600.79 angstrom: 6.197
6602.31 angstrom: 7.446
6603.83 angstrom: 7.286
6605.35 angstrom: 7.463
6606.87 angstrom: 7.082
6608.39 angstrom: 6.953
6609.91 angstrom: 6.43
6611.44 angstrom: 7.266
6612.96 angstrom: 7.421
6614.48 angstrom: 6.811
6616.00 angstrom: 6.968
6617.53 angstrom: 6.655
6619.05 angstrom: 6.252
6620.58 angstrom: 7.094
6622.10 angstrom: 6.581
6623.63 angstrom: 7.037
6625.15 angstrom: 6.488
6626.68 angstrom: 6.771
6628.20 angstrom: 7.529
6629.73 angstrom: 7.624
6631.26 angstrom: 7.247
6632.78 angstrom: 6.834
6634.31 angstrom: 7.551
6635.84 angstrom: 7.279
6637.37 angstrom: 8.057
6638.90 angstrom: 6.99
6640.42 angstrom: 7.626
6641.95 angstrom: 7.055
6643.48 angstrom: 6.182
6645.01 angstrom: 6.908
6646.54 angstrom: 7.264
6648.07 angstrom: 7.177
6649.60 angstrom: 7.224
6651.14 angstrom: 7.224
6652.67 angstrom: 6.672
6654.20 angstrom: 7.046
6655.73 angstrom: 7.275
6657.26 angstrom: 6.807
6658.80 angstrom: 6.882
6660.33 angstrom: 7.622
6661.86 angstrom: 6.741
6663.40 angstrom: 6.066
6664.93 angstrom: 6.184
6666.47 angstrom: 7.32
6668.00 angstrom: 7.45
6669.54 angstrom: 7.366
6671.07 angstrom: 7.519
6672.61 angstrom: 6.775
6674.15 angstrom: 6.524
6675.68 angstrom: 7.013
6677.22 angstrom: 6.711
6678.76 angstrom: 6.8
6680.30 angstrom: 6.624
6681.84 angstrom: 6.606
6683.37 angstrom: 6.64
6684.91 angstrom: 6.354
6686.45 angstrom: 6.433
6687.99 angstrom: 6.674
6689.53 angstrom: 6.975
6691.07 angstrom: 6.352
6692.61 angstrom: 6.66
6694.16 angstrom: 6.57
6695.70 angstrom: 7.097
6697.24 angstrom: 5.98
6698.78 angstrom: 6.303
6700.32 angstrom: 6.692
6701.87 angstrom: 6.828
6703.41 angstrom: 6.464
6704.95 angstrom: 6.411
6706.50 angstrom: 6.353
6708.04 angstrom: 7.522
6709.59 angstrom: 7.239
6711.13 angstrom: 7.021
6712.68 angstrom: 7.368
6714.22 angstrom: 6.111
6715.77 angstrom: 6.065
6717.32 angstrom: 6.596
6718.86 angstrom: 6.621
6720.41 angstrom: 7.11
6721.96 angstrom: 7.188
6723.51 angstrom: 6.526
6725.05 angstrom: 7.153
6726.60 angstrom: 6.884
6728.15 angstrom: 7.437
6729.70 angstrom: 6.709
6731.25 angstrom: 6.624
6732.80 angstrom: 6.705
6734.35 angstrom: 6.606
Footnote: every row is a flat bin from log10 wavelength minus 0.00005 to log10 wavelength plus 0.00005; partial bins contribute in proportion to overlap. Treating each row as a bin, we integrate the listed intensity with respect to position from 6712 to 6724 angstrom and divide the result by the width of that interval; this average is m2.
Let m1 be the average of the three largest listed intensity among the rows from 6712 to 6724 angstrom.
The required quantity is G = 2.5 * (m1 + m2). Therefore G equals 34.8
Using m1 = 7.2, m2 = 6.7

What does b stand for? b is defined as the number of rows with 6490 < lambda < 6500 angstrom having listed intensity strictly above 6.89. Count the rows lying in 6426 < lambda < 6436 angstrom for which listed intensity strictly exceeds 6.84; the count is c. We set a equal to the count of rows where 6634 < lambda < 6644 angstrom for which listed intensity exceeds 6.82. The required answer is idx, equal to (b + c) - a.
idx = 4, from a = 6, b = 5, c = 5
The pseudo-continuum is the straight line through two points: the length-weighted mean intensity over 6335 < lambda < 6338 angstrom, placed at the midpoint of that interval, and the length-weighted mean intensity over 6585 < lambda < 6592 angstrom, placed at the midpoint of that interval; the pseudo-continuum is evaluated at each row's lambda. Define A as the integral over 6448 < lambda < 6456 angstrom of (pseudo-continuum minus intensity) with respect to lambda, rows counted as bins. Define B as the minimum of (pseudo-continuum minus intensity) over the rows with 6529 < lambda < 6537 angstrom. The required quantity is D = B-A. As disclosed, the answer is -1.2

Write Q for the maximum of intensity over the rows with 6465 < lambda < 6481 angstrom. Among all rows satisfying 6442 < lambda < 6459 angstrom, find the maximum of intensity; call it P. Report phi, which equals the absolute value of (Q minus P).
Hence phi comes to 0.50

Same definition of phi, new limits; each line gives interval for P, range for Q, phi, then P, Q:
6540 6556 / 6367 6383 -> 0.28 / 7.546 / 7.824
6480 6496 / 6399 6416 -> 0.25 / 7.597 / 7.848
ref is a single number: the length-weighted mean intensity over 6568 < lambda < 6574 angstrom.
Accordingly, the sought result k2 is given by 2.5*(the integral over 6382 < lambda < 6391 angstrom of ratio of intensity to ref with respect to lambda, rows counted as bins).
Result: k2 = 27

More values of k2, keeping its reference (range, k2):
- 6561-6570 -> 18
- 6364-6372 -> 23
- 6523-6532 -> 24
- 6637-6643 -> 17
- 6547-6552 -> 14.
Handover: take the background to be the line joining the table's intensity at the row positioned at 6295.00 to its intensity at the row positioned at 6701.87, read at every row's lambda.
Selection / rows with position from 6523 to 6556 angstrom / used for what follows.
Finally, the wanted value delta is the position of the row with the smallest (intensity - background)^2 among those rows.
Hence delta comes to 6540.27 angstrom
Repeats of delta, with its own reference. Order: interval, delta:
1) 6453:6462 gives 6459.45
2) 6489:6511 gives 6499.74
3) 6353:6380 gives 6366.43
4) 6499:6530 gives 6499.74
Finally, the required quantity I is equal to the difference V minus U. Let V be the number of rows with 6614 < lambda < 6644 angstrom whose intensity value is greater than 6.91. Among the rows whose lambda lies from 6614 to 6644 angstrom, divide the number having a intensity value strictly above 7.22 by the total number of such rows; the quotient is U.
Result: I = 12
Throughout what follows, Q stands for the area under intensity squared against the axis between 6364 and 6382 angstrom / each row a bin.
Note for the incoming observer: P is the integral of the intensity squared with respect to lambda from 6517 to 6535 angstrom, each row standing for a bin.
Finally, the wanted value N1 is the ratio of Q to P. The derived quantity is 1.05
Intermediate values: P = 892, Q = 941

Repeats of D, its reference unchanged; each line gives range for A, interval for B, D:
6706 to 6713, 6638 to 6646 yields -0.4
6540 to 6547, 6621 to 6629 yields -0.9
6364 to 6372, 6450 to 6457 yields -2.3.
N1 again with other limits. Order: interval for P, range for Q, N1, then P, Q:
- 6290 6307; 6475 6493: 0.95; 988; 940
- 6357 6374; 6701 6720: 0.96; 895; 863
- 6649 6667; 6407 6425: 1.13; 864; 978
